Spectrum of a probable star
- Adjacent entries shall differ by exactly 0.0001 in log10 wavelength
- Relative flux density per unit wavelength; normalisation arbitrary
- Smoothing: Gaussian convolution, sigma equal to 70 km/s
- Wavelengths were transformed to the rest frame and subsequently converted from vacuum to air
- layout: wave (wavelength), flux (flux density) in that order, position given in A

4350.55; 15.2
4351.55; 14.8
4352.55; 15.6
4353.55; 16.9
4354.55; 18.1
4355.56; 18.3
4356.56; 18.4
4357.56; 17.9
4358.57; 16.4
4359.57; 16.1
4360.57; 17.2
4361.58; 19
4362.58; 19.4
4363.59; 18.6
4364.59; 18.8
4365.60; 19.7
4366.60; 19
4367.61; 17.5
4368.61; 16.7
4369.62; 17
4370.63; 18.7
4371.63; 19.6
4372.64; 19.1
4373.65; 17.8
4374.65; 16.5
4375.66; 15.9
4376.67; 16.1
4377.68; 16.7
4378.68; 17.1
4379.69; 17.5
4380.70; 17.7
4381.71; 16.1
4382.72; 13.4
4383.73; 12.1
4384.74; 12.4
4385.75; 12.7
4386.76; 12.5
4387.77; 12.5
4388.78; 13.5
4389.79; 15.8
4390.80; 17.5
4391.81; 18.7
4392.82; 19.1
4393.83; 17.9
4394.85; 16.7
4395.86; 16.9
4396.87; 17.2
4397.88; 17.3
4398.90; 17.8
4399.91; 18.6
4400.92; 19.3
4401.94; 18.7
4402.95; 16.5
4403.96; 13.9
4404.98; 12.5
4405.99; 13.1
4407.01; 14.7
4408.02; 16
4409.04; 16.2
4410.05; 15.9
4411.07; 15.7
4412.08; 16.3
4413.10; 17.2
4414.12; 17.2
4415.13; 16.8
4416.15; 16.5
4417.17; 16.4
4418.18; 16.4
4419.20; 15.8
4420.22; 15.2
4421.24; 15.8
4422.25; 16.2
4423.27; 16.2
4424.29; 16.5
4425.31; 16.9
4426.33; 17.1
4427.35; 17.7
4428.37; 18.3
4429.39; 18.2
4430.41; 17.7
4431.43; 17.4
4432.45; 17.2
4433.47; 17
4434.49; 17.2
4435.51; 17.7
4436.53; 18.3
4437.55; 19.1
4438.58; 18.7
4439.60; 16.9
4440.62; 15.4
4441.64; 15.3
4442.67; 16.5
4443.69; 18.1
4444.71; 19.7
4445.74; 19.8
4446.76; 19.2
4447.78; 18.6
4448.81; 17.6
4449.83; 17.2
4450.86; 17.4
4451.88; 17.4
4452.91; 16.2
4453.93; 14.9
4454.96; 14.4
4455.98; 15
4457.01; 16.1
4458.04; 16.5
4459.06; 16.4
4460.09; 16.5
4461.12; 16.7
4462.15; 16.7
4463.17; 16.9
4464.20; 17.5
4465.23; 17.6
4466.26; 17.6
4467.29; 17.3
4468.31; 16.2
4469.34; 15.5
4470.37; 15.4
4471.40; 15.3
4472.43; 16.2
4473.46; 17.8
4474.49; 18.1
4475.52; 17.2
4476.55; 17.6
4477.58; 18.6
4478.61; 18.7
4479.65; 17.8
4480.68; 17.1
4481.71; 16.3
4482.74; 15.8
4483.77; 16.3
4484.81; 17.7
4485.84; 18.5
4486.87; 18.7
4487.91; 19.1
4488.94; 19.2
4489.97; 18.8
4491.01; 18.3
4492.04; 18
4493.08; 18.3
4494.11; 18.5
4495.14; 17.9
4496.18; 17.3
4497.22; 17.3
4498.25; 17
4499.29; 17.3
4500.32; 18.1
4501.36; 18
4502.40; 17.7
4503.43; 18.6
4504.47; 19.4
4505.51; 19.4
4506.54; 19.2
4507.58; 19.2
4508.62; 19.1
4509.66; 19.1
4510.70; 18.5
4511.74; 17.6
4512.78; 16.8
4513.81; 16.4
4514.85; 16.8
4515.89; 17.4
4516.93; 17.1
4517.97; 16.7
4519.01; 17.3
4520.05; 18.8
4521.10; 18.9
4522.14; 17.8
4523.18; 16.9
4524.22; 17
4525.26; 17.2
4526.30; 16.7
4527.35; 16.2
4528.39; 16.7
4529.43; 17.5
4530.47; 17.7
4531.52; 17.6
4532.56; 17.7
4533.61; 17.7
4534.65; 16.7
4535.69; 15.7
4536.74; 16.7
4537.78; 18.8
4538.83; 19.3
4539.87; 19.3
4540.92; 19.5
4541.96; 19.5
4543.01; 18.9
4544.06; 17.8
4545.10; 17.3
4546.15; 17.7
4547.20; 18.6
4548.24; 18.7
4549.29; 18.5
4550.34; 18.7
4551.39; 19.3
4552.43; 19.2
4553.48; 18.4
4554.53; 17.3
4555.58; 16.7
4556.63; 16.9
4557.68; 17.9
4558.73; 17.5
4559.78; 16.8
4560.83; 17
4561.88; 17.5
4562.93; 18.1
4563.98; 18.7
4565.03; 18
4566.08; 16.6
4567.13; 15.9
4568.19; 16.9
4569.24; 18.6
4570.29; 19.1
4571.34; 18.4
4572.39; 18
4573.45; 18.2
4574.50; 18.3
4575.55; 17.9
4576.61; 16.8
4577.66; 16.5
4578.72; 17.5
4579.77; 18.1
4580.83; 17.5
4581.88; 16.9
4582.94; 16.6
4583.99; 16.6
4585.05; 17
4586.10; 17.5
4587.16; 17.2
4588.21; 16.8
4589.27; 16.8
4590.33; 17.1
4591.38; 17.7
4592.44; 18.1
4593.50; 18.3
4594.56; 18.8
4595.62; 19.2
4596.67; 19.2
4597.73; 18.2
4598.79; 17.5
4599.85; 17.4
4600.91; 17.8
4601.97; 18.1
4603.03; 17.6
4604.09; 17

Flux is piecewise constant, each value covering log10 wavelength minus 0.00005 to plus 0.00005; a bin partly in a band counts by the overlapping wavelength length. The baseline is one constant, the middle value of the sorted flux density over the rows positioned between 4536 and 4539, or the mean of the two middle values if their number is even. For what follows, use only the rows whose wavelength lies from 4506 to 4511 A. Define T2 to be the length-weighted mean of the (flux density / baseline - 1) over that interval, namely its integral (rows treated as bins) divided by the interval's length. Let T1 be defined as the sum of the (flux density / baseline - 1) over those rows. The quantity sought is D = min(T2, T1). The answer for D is 0.01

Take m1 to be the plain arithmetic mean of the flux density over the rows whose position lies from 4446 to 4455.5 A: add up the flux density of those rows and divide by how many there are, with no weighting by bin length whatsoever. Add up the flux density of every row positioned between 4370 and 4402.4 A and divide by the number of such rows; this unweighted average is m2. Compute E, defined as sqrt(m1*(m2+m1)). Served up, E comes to 23.9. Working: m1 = 17.0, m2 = 16.5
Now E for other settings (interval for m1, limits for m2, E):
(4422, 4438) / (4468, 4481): 24.5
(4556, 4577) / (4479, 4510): 25.1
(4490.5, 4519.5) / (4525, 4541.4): 25.2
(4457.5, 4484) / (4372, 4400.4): 23.7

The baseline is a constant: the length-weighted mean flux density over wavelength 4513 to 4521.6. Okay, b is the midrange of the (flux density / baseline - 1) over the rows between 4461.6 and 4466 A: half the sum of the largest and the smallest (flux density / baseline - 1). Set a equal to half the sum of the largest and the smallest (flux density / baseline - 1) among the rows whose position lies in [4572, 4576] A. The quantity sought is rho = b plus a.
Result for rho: 0.03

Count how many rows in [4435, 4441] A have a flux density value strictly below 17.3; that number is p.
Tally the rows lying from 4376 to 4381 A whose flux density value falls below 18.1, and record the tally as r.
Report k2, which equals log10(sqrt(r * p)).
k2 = 0.50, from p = 2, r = 5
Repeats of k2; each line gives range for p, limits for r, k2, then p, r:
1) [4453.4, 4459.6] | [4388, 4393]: 0.63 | 6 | 3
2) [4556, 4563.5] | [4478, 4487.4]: 0.63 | 3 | 6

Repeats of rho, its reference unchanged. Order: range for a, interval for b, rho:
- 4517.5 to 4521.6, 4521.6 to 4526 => 0.02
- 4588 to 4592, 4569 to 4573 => 0.06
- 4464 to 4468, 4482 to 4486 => -0.01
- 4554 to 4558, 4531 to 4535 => -0.02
